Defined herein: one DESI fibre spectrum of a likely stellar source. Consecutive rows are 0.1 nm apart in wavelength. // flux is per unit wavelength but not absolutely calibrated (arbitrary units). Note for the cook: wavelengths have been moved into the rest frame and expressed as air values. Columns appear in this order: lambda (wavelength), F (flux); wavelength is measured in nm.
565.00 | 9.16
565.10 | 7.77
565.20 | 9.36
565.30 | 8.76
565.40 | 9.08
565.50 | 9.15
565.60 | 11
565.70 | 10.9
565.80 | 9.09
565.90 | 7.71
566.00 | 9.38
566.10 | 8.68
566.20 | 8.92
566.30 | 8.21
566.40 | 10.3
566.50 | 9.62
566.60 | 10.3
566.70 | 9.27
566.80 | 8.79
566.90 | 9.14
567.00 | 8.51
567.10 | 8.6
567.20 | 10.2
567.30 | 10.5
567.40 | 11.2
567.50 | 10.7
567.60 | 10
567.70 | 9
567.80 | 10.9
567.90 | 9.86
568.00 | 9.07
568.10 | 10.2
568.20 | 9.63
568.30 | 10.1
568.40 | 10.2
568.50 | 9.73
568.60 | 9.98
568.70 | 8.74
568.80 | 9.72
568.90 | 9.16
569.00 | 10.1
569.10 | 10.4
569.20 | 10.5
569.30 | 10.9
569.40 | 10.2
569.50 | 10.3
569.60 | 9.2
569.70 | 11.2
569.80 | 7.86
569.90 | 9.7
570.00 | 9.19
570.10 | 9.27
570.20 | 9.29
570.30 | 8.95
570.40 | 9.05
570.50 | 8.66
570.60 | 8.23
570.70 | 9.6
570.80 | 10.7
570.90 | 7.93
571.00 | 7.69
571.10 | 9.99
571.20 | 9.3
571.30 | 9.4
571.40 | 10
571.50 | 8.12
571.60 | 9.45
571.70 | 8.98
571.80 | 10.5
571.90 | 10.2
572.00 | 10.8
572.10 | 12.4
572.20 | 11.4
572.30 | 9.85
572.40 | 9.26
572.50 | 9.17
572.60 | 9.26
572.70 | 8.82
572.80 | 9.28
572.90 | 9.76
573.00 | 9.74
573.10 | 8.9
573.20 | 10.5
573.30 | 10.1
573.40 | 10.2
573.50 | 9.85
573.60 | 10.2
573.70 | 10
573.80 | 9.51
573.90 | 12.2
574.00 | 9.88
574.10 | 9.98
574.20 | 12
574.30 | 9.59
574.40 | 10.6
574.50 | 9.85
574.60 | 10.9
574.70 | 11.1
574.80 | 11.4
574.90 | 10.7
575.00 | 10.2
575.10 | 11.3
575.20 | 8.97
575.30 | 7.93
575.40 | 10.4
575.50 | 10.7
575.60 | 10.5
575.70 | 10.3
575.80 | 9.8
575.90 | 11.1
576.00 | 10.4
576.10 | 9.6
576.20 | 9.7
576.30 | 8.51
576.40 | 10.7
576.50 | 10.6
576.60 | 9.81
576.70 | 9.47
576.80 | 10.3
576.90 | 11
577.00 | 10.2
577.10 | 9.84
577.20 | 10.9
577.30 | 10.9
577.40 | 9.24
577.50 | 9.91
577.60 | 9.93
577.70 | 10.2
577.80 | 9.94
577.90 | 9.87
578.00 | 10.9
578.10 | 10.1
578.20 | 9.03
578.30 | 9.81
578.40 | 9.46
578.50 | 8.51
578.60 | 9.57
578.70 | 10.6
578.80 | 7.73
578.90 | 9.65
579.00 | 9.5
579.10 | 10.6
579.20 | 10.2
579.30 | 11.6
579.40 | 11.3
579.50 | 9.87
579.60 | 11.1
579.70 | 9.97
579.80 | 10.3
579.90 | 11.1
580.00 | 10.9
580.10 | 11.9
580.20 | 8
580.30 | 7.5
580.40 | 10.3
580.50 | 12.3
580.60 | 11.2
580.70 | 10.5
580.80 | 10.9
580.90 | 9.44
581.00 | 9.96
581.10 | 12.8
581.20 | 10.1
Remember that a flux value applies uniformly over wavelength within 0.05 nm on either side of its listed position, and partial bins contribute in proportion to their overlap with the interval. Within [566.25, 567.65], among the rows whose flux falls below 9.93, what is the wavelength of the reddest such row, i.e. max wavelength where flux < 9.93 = 567.10 nm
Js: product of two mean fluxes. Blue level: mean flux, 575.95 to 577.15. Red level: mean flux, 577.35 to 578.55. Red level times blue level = 98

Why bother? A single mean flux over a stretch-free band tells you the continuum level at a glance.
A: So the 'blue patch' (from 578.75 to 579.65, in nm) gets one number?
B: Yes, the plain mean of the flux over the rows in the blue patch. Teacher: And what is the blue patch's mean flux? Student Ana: 10.2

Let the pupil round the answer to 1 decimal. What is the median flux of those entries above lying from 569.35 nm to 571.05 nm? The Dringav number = 9.2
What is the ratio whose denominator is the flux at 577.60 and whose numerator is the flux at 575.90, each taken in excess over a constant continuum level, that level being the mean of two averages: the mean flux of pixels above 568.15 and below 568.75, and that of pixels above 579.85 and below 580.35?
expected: 10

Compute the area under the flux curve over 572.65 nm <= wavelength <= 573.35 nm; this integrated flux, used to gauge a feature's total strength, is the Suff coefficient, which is 6.7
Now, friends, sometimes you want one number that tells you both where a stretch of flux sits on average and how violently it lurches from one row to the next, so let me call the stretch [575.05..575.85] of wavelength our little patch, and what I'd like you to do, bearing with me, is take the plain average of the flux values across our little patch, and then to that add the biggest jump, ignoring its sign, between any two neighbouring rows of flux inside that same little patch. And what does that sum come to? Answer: 12.5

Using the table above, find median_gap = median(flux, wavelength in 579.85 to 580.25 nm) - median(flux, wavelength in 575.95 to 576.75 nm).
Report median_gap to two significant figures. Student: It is 1.2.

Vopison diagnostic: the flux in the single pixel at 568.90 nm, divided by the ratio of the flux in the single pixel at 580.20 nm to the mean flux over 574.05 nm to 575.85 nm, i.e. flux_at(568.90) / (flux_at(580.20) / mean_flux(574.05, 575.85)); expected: 11.8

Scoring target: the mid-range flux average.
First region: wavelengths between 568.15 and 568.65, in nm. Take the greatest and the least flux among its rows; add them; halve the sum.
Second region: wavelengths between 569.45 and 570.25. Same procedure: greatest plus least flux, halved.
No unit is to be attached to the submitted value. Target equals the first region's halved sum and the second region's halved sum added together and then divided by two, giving 9.7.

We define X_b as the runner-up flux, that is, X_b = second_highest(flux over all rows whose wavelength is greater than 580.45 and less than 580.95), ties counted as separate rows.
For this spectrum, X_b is 11.2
